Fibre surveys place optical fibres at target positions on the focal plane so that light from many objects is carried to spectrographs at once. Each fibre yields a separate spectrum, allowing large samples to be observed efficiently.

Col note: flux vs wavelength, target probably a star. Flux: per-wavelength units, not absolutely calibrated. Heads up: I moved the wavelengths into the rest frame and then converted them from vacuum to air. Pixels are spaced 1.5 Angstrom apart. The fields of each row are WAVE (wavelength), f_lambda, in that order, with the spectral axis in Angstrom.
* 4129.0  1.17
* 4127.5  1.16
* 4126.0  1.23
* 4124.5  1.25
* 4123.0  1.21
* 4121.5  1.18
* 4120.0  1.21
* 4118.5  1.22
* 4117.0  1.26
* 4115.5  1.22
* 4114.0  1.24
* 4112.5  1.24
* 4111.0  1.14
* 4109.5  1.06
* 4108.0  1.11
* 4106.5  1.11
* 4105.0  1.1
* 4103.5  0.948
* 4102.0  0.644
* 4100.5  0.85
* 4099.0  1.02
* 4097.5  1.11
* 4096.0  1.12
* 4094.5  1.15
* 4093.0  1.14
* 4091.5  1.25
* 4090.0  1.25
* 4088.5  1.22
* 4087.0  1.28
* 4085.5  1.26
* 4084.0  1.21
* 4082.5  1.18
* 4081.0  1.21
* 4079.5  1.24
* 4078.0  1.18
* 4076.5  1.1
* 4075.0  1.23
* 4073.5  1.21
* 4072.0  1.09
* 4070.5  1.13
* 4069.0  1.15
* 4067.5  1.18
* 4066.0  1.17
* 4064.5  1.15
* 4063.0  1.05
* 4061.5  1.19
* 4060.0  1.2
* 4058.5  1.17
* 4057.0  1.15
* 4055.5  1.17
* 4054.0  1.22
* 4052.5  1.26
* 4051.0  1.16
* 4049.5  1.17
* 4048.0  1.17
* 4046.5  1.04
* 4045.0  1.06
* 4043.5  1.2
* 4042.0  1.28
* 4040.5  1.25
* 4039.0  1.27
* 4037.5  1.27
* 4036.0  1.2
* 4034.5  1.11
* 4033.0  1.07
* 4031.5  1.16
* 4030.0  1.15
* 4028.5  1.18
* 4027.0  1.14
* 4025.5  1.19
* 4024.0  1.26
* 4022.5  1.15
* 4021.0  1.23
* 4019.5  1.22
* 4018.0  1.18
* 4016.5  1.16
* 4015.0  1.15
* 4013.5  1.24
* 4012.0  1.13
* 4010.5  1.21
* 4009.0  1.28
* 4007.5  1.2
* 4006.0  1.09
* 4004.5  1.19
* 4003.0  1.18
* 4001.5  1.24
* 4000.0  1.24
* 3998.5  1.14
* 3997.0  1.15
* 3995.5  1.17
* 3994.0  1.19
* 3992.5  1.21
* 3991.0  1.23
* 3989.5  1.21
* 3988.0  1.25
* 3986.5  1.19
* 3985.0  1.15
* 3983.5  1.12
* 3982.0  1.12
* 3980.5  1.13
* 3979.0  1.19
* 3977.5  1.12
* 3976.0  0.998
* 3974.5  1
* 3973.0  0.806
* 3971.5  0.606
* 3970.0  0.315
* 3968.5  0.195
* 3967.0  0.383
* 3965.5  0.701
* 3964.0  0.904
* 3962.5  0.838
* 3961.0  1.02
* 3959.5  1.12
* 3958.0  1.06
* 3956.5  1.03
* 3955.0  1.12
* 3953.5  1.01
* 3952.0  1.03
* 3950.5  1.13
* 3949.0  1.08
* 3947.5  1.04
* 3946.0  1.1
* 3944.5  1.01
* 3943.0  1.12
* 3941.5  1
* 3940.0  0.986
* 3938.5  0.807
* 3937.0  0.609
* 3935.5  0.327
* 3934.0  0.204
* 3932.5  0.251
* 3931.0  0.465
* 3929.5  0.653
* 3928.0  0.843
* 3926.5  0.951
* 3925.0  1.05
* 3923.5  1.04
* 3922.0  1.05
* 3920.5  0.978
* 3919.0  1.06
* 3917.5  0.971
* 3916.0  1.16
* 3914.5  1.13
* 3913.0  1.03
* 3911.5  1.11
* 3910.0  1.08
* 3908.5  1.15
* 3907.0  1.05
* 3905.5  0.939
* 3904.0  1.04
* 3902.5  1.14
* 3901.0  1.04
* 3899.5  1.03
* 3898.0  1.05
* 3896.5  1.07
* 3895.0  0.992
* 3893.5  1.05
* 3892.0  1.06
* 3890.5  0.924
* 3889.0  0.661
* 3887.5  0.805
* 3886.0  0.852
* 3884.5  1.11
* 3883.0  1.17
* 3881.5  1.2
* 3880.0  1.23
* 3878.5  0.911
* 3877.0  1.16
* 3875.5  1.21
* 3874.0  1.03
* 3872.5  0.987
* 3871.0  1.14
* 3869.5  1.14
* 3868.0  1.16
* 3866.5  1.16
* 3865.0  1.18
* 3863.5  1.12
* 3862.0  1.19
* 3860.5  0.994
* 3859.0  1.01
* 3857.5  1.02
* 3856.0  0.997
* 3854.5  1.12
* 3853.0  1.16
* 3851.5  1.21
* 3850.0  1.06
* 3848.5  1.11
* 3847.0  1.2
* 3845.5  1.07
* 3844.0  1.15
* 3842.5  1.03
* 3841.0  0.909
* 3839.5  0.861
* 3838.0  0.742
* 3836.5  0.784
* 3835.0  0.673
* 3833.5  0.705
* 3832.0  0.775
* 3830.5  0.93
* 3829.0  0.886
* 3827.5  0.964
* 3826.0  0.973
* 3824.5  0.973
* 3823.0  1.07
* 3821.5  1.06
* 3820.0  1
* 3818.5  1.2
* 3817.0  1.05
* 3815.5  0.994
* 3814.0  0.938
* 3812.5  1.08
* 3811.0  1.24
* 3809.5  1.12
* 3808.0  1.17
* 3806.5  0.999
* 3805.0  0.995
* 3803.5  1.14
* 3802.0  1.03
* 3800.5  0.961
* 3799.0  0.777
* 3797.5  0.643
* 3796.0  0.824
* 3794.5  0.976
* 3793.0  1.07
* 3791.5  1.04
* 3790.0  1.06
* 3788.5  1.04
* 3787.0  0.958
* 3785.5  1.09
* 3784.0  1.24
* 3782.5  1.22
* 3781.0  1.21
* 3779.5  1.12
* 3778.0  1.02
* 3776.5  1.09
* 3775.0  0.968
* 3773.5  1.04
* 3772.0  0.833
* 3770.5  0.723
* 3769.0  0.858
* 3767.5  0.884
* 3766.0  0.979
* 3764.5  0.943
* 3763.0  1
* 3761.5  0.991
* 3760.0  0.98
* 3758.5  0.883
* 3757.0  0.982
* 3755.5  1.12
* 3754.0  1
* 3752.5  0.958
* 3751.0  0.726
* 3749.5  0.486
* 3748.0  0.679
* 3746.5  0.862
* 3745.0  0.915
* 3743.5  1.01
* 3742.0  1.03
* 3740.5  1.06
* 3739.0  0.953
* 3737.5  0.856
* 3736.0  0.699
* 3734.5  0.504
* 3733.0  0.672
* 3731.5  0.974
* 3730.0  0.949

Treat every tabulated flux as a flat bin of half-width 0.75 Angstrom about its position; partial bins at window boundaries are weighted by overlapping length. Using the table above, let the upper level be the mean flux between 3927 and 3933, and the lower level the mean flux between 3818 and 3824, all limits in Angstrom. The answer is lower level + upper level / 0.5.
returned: 2.2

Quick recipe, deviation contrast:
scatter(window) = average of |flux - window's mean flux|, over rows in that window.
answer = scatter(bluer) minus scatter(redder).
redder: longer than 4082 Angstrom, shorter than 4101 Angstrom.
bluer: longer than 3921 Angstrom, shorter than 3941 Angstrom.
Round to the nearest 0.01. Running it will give 0.18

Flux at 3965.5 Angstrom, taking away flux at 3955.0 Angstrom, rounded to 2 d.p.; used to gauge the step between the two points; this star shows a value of -0.42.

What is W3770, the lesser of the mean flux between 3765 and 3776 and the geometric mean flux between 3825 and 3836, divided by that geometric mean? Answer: 1.00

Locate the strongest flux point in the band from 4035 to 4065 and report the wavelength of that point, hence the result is 4042.0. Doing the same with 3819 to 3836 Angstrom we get 3823.0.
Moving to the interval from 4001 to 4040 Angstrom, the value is 4009.0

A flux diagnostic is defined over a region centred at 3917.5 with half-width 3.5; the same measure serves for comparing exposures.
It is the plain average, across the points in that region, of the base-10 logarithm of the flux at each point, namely 0.024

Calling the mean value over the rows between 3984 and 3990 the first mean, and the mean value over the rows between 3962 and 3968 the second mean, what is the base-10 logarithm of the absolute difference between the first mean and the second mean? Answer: -0.3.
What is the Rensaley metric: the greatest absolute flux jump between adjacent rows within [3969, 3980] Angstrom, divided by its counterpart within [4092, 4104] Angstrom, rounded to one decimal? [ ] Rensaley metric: 1.0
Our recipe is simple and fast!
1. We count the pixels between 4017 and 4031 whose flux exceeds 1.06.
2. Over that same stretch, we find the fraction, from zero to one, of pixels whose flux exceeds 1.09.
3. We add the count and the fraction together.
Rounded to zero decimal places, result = 10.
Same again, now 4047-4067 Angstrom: 13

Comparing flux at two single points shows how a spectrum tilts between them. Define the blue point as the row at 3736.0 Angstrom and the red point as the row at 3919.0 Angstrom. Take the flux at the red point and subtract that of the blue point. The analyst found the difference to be 0.36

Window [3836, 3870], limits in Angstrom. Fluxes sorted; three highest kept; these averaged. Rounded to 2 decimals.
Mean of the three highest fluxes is 1.20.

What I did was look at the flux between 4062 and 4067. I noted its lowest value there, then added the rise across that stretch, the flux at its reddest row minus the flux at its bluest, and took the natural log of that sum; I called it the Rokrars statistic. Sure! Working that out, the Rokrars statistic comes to 0.16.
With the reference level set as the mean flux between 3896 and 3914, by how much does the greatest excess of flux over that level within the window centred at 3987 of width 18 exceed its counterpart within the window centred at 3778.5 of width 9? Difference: 0.030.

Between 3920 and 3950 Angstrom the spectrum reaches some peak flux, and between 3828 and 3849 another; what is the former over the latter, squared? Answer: 0.87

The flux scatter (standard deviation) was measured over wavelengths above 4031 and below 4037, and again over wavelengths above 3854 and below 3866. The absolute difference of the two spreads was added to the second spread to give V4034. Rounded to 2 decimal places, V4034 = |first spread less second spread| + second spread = 0.11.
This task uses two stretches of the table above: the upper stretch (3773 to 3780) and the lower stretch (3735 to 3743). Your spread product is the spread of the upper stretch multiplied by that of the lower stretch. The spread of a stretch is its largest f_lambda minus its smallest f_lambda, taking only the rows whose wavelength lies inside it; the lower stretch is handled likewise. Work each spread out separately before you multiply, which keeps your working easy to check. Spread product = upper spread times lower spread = 0.055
